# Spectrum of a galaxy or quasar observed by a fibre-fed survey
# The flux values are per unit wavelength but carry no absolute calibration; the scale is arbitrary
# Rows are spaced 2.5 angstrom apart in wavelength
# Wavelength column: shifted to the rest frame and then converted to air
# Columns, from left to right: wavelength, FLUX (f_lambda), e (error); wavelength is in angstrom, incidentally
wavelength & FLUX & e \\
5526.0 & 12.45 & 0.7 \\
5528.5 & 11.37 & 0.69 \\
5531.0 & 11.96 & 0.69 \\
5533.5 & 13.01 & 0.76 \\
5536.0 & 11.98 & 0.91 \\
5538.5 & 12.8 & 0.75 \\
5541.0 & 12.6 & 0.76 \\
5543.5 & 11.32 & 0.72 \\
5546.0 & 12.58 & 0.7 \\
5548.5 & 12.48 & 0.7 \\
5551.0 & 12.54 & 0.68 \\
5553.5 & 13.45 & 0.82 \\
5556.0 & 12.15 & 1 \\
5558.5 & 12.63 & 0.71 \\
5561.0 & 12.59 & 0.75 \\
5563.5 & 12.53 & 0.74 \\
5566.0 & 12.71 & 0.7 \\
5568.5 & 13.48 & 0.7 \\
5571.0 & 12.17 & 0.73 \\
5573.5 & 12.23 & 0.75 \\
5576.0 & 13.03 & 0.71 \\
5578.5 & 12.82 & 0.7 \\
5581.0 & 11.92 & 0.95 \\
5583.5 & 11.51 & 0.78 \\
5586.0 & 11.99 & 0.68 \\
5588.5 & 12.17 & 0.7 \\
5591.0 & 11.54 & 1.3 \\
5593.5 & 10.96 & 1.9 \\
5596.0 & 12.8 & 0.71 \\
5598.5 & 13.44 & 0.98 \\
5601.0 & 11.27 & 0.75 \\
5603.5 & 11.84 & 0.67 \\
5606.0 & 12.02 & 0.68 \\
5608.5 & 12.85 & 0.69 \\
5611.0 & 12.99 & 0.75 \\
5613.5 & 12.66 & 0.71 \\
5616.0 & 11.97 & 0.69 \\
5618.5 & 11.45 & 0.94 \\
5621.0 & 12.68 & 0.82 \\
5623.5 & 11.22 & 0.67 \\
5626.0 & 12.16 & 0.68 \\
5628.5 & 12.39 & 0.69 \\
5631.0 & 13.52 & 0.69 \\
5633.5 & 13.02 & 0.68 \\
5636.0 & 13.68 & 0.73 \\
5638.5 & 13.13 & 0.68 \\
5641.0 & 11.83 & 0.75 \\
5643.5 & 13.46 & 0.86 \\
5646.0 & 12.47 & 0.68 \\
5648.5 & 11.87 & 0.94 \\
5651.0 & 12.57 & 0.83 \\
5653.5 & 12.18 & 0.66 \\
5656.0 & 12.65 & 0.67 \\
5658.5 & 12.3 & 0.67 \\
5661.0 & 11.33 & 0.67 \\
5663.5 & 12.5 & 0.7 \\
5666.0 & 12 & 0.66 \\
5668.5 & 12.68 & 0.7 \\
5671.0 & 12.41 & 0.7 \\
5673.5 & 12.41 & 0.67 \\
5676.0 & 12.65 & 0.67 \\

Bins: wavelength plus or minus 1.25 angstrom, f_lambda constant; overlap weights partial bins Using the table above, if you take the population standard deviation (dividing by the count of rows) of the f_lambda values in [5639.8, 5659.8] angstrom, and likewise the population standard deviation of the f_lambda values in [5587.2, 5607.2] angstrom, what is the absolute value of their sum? 1.24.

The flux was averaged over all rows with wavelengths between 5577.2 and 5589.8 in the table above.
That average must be 12.1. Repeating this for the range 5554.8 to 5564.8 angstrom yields 12.5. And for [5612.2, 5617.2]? 12.3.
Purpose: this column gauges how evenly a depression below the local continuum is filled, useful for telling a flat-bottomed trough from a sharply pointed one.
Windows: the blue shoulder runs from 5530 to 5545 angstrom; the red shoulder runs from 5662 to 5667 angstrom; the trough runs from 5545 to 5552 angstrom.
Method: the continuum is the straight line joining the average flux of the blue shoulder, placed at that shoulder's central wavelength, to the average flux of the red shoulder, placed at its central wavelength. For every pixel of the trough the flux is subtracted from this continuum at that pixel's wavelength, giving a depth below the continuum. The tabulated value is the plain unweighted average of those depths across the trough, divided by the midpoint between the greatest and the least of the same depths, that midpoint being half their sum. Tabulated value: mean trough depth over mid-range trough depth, 1.0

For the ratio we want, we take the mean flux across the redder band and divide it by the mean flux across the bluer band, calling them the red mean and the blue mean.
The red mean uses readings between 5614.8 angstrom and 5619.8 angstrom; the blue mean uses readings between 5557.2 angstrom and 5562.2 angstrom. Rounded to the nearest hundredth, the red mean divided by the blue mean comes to 0.93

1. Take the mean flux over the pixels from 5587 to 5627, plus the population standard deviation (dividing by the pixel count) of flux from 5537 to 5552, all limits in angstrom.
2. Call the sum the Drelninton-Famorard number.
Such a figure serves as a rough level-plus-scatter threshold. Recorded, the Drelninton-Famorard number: 12.61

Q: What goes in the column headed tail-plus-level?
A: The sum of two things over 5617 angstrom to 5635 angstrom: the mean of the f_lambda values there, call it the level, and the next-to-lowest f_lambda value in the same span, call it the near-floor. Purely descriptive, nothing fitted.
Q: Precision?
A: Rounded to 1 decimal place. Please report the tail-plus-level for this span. 23.8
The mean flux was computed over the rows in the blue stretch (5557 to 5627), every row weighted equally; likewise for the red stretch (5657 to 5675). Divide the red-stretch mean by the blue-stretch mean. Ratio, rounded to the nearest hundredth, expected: 1.00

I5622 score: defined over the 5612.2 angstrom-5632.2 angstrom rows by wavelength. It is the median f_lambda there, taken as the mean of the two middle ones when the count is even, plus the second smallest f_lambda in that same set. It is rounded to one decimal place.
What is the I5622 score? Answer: 23.7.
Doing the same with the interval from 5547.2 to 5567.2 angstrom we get 25.0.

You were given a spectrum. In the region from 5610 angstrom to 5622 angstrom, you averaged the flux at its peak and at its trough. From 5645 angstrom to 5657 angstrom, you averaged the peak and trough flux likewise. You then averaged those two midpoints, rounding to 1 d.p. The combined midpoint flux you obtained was 12.2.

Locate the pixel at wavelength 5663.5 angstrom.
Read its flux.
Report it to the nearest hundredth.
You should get 12.50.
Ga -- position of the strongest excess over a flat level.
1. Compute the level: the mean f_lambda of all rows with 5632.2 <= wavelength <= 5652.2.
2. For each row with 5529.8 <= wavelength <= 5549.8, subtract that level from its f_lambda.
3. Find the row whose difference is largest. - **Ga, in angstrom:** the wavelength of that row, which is 5533.5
